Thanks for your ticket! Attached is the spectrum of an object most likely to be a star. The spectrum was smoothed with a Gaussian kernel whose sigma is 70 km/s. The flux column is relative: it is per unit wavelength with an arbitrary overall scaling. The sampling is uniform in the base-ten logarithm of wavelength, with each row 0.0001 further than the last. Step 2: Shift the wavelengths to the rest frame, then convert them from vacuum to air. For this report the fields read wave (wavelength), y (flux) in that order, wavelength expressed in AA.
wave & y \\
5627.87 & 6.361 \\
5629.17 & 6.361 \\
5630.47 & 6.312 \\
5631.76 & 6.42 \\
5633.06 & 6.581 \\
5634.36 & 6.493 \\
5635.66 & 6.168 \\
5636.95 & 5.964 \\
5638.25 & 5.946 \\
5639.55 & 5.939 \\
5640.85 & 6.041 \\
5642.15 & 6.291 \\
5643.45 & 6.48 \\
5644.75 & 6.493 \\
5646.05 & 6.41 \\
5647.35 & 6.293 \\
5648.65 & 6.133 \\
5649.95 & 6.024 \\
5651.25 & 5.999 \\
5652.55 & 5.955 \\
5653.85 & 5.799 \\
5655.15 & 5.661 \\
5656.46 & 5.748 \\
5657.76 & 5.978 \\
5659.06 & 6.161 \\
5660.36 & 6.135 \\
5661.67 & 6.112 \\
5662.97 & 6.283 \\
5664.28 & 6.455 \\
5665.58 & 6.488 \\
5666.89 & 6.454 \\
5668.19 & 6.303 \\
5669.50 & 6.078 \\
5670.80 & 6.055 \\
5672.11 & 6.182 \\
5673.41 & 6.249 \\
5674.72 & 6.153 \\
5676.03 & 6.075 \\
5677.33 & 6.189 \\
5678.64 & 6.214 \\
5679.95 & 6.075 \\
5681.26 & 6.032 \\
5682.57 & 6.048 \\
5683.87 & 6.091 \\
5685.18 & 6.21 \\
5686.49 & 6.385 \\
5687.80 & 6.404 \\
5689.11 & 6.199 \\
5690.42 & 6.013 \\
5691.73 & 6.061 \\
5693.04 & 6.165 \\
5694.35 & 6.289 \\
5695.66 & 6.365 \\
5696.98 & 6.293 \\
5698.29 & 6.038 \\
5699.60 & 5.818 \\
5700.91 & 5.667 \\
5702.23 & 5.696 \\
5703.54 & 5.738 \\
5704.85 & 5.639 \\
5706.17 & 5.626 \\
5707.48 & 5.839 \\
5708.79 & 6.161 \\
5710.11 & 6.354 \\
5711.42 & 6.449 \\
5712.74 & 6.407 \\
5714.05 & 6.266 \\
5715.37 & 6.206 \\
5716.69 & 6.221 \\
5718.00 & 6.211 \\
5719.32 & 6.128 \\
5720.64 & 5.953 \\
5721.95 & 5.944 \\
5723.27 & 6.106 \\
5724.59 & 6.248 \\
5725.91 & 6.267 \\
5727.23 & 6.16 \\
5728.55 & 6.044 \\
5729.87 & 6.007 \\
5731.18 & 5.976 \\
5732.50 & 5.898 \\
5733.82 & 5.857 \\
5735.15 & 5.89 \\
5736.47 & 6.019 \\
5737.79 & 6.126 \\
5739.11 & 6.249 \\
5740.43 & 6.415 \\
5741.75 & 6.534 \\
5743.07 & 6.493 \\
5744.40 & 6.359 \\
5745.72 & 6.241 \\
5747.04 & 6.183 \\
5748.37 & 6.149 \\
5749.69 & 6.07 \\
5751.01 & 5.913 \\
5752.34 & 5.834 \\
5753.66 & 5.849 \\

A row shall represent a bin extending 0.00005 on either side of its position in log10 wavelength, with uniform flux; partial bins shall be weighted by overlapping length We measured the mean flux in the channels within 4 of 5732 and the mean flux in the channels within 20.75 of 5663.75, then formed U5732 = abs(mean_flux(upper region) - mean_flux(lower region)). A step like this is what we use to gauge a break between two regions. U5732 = 0.20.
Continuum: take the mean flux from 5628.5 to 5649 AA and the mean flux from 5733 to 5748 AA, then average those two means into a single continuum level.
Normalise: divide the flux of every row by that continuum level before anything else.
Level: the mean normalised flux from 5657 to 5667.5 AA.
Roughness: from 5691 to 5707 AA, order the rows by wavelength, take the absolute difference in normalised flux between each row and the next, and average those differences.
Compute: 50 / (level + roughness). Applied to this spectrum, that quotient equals 49.0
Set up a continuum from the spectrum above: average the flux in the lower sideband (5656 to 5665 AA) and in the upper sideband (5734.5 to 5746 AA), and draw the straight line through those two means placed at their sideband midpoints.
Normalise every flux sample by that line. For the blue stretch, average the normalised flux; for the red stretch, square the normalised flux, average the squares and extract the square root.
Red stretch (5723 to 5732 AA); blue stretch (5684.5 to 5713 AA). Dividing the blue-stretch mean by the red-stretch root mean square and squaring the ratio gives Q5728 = 1.00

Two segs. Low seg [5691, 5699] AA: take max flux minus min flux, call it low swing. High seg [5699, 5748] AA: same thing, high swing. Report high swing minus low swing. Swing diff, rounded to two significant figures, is 0.58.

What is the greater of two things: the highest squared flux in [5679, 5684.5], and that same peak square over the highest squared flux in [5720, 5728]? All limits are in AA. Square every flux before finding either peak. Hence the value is 37.1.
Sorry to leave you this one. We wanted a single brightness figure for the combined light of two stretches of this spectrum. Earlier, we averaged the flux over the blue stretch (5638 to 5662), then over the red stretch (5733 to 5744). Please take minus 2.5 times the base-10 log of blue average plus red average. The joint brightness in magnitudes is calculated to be -2.72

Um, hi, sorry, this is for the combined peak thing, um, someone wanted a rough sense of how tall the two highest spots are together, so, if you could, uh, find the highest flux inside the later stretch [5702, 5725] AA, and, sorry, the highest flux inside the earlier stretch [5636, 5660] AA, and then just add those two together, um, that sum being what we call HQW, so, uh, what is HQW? 12.9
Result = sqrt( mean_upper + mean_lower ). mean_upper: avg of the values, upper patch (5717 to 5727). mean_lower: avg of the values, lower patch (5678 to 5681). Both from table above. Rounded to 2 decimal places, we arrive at 3.50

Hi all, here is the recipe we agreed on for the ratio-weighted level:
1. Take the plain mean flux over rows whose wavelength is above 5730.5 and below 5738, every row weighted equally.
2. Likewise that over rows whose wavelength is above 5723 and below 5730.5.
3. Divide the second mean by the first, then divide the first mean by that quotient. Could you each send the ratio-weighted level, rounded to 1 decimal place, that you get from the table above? 5.8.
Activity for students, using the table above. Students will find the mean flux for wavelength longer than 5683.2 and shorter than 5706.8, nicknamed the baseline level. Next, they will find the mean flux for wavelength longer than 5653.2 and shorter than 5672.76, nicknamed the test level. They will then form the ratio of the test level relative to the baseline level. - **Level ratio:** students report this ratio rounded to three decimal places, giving 1.014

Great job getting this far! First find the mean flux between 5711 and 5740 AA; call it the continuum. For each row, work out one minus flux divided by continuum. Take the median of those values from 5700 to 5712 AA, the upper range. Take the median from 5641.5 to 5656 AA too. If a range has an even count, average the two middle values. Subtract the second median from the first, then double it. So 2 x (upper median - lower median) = 0.13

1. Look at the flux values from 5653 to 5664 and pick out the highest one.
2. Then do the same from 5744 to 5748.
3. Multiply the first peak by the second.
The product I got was 40.0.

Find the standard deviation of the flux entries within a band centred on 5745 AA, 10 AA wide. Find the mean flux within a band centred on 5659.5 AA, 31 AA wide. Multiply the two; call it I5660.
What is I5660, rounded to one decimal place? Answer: 1.0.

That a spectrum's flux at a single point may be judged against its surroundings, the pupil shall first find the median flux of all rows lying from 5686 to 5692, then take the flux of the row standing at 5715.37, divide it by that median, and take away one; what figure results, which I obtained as 0.001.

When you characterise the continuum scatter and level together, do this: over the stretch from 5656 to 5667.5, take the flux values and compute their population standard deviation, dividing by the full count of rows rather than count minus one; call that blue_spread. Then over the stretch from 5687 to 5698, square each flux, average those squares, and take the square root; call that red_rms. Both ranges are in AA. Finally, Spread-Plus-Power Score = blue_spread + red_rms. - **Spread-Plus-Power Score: 6.46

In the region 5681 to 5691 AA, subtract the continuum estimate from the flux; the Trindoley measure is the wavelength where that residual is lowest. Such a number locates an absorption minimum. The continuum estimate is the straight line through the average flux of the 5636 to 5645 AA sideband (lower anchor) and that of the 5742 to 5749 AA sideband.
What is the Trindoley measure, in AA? 5690.42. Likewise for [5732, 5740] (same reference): 5733.82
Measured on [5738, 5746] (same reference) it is 5745.72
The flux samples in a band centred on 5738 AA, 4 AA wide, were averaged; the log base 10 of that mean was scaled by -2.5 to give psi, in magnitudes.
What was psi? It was -1.97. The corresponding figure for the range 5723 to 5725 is -1.98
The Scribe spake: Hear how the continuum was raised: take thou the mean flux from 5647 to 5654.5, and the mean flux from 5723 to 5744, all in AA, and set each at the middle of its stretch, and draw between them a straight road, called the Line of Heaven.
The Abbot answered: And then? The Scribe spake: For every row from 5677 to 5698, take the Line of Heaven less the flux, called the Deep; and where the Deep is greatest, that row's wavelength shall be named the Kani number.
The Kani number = 5690.42 AA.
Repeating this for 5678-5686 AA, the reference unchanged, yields 5681.26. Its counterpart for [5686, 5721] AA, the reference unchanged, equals 5706.17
